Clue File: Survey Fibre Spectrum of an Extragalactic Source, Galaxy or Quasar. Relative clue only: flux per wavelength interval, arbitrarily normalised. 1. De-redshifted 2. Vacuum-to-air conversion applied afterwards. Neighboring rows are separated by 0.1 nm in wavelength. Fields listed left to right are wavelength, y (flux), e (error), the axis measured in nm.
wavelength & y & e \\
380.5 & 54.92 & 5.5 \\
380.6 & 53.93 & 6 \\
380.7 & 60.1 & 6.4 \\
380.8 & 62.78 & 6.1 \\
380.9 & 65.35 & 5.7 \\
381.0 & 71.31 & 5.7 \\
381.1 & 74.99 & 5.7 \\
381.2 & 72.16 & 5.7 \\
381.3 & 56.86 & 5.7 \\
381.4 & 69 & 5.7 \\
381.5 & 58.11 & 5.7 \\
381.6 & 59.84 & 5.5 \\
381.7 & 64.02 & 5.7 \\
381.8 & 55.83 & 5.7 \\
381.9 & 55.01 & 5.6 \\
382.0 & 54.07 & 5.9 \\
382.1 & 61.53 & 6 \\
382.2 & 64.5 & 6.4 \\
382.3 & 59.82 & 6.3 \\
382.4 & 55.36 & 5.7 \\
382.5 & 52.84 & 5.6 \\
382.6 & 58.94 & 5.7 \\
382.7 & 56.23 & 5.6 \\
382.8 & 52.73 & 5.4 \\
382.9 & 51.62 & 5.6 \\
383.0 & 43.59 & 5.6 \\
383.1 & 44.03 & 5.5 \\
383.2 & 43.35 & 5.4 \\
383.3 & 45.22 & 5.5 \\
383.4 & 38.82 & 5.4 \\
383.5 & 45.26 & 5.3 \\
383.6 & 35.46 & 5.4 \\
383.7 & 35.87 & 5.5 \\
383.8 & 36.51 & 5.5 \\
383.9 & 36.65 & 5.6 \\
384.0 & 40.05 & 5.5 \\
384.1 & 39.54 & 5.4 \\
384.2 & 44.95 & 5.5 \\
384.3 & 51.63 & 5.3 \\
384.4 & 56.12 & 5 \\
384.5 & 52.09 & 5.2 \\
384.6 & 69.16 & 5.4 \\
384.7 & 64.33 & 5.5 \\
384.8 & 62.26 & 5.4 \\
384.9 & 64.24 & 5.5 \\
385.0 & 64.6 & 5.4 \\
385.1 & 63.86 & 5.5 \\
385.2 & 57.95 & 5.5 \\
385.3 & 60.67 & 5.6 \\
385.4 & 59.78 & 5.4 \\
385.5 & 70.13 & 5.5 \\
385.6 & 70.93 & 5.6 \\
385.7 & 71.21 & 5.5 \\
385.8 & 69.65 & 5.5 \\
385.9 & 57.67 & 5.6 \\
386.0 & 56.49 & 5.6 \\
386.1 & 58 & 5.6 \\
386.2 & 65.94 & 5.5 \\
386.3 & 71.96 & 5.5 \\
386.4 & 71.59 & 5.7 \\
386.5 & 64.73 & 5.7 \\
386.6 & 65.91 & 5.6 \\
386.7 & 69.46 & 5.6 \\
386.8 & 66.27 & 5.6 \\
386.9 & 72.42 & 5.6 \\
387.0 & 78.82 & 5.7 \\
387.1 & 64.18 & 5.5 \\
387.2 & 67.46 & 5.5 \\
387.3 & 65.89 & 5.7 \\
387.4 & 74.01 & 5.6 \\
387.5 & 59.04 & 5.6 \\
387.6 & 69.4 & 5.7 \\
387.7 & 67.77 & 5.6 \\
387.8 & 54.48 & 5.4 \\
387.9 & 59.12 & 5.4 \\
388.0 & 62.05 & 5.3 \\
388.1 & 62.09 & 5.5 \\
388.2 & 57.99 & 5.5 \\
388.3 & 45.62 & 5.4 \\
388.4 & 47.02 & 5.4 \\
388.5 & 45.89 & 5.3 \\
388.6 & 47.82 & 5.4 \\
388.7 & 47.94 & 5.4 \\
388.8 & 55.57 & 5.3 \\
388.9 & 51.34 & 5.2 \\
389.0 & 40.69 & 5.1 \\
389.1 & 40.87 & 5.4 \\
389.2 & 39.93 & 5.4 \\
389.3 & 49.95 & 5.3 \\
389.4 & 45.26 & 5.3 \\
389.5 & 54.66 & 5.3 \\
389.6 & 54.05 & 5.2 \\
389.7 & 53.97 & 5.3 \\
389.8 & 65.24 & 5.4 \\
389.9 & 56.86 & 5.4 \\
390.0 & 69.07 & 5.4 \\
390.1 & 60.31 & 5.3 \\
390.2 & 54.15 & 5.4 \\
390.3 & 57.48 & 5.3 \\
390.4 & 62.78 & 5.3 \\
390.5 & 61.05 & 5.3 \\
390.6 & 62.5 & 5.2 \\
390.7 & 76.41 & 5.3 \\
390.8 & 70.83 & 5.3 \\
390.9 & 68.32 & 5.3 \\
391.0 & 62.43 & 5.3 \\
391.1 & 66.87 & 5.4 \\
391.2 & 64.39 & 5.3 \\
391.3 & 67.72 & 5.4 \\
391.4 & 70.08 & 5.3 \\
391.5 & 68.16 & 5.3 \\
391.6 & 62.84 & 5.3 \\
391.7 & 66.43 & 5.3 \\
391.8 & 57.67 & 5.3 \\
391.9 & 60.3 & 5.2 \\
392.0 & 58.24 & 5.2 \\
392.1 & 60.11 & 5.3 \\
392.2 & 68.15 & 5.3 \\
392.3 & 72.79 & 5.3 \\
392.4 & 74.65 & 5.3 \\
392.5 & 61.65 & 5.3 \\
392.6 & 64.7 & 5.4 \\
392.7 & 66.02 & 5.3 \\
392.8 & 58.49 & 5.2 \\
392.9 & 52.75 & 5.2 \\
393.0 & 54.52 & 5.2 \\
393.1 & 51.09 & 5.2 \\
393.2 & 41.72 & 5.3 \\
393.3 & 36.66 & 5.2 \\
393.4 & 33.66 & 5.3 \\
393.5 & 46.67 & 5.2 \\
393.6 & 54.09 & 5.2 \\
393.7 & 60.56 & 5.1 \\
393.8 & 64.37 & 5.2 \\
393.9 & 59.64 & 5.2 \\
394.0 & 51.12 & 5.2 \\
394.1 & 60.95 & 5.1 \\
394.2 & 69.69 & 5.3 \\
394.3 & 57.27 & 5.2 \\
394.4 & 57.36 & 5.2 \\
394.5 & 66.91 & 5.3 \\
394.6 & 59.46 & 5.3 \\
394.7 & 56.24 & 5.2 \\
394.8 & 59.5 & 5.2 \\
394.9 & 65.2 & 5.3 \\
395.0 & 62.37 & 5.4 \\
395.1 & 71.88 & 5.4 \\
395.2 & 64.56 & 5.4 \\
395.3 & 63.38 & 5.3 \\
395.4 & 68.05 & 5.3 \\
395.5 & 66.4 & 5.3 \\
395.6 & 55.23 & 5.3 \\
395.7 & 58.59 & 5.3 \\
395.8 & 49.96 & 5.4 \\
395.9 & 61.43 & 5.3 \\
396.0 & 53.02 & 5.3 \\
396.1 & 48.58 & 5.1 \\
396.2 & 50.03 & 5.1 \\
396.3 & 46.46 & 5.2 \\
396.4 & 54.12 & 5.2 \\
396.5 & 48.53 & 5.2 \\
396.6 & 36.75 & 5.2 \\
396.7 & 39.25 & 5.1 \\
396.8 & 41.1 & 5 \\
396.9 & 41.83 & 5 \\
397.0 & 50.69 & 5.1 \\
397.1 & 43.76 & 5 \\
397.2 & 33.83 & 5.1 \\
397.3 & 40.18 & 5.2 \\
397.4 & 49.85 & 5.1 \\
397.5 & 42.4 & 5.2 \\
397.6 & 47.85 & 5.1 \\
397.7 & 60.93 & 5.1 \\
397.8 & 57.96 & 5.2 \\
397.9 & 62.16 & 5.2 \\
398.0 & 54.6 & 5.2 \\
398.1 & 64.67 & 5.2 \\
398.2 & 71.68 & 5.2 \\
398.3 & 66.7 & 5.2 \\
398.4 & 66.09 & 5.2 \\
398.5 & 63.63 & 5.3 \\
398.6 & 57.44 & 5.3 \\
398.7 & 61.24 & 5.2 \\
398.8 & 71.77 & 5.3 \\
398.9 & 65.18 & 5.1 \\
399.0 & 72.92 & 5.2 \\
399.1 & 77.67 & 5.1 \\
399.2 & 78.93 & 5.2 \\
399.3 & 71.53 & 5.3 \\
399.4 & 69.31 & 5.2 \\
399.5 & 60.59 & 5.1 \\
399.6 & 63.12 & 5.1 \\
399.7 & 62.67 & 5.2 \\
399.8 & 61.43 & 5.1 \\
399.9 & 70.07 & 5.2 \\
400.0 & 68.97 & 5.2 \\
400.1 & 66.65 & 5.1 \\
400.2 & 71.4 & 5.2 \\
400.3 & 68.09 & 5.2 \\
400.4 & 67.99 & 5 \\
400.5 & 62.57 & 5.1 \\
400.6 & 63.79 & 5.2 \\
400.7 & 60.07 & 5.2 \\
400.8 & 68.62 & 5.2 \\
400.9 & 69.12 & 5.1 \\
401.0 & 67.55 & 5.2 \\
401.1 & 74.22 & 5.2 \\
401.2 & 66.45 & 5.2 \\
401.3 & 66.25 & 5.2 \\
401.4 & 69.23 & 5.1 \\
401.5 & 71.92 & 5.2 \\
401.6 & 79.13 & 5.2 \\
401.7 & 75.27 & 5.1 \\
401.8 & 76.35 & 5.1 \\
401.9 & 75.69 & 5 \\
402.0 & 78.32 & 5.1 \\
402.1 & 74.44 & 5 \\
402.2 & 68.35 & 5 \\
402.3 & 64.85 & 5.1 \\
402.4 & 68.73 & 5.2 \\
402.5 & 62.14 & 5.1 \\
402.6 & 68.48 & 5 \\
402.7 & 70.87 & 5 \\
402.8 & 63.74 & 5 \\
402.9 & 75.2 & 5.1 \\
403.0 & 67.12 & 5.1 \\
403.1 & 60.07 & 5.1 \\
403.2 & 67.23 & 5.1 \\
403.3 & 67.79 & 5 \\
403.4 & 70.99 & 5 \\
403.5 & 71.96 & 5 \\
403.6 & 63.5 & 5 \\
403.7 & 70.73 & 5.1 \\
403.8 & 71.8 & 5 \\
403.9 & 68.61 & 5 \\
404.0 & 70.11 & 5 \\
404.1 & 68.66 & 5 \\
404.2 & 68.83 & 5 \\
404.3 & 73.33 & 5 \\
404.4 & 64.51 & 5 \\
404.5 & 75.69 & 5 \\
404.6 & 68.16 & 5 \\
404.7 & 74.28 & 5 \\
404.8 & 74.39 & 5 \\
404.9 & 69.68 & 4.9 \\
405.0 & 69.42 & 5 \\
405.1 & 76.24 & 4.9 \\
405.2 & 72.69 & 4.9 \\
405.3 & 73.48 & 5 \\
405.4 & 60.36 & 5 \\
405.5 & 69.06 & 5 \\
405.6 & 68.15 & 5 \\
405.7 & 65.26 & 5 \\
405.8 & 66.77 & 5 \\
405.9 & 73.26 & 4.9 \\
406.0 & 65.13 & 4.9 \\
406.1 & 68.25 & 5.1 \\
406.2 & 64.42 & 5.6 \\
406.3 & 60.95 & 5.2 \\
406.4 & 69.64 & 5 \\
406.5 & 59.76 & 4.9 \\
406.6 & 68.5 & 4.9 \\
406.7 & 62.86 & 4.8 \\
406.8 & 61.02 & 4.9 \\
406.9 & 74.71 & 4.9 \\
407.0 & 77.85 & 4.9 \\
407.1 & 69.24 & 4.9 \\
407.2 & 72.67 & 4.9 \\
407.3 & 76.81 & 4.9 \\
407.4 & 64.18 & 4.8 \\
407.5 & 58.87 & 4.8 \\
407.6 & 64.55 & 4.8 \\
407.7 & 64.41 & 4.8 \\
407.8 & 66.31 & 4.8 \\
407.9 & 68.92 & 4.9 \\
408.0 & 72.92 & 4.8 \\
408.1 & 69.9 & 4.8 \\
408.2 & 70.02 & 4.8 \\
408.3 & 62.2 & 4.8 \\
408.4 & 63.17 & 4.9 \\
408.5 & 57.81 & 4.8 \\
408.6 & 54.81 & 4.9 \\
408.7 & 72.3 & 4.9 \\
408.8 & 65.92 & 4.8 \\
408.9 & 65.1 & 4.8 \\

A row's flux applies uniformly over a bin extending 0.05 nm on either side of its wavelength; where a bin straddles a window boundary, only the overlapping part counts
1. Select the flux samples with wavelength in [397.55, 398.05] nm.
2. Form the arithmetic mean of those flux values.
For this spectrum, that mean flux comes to 56.7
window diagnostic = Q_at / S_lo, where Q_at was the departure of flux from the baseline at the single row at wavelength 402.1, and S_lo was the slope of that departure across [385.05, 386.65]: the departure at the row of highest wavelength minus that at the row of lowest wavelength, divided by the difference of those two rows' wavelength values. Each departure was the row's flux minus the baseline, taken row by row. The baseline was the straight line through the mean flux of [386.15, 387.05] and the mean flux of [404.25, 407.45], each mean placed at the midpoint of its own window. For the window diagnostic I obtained 3.7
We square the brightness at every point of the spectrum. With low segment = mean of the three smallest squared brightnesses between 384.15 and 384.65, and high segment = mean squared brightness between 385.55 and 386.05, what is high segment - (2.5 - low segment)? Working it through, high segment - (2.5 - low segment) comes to 6758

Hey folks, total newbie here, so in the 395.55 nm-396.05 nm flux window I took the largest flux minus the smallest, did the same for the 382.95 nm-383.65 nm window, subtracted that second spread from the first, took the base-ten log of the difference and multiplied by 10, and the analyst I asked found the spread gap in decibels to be 2.2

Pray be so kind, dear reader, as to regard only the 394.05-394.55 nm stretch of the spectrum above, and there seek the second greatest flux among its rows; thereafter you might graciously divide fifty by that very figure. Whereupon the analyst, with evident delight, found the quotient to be 0.75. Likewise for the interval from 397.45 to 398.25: 0.77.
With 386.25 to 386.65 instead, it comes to 0.70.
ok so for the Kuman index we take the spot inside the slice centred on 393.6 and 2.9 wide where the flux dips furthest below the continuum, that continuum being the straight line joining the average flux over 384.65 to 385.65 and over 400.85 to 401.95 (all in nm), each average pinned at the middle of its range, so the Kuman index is 393.4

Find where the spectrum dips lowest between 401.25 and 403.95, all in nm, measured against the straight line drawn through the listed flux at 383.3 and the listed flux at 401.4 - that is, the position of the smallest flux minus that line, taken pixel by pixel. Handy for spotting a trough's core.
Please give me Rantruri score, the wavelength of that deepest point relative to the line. 403.1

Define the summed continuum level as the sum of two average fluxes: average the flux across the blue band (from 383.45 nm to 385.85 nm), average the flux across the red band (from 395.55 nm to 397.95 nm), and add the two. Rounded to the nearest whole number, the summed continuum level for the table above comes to 104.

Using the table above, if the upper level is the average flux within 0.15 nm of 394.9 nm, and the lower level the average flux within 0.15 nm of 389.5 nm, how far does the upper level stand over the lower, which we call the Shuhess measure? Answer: 11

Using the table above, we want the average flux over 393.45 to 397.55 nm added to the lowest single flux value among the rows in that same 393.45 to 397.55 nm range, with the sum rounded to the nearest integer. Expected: 88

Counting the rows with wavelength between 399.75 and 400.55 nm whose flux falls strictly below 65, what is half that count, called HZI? 1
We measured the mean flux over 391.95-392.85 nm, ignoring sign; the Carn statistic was 65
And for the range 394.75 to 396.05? 62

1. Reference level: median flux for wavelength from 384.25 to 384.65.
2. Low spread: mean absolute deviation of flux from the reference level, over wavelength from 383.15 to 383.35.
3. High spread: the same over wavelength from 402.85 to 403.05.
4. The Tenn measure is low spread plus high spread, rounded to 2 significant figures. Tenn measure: 27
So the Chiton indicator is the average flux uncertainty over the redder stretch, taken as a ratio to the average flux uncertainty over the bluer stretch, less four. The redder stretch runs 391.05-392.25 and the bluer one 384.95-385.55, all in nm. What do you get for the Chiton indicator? -3.03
